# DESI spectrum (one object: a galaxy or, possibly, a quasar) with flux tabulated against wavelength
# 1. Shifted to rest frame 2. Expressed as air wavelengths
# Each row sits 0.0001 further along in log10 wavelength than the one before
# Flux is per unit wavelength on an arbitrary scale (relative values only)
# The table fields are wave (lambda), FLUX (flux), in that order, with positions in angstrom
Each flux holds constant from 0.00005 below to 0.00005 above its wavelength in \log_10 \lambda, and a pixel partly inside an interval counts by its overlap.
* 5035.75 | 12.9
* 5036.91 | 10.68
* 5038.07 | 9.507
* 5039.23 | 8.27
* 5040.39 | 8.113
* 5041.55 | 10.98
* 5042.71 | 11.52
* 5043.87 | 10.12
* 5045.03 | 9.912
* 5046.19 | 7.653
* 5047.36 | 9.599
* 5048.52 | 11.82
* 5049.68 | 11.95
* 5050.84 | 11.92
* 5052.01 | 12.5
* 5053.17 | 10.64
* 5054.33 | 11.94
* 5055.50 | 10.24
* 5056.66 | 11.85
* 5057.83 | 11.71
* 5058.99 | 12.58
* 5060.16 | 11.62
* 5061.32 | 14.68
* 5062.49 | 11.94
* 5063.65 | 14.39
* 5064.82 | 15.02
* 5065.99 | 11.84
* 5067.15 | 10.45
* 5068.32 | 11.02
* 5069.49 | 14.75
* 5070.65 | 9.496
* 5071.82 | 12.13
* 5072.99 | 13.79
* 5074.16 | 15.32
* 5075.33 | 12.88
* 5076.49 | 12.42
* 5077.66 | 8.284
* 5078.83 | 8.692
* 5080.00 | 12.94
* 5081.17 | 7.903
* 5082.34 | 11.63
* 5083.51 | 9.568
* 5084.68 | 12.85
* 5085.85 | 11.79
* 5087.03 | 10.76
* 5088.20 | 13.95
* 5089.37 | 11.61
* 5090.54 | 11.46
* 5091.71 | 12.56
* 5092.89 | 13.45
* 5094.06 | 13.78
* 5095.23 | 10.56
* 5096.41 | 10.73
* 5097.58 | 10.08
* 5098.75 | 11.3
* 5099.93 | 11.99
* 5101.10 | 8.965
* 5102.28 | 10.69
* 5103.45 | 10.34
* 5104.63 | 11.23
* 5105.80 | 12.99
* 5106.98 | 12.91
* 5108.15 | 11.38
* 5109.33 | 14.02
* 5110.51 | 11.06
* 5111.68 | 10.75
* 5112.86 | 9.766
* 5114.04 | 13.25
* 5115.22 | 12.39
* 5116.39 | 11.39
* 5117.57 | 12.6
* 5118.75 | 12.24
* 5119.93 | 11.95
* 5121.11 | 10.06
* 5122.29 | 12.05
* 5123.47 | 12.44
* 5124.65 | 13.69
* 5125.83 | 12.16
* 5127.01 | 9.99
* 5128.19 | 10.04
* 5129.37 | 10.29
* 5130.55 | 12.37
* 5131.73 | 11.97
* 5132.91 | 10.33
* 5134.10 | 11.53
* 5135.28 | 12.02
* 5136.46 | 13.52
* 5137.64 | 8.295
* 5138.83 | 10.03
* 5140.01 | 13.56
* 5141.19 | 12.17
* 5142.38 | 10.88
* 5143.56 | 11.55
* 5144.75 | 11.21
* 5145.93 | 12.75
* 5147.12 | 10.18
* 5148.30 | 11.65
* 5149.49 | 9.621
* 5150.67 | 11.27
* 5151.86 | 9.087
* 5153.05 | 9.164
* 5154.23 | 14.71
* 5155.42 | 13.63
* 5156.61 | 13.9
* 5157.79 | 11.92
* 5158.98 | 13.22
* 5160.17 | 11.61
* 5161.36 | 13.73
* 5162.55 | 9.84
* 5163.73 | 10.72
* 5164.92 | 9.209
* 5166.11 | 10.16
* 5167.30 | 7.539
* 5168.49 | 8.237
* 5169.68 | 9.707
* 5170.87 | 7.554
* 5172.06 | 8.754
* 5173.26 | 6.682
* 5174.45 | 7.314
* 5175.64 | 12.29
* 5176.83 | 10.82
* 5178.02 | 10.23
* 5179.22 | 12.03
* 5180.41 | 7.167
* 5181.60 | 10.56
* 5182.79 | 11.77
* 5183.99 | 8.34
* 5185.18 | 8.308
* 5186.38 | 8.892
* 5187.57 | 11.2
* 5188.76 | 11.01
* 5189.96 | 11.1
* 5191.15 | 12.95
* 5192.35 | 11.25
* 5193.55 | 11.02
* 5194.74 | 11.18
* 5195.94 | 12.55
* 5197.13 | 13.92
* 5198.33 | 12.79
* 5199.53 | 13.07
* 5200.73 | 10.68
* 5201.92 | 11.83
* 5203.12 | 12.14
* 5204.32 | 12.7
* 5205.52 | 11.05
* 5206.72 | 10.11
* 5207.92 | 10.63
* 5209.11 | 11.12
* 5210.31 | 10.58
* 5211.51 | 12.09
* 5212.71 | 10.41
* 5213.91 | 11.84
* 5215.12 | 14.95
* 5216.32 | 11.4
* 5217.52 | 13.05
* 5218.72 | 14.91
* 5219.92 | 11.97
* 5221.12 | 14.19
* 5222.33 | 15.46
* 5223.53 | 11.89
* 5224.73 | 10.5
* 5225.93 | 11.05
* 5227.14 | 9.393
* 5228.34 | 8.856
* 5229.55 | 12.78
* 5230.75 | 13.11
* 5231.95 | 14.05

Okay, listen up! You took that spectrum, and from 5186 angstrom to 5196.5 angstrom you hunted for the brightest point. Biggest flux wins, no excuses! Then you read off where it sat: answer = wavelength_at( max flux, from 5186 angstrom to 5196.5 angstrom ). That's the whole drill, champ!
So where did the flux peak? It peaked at 5191.15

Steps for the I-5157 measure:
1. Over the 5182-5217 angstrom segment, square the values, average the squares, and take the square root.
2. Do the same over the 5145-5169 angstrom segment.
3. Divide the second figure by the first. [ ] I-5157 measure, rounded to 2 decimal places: 0.98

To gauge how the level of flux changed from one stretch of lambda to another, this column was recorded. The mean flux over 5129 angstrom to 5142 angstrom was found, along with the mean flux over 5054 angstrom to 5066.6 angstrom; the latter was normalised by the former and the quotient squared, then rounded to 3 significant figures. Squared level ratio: 1.19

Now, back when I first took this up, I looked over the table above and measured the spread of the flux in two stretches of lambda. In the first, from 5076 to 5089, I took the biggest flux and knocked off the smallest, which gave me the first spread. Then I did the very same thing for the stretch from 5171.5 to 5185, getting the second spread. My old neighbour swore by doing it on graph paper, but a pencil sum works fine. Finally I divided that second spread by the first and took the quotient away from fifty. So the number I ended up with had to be 49.1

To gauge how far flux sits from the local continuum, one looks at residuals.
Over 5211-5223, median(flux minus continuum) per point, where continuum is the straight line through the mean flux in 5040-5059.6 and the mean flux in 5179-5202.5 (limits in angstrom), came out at 1.5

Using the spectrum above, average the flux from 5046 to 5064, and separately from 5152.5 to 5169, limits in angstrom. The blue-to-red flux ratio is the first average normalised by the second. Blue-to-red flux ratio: 1.04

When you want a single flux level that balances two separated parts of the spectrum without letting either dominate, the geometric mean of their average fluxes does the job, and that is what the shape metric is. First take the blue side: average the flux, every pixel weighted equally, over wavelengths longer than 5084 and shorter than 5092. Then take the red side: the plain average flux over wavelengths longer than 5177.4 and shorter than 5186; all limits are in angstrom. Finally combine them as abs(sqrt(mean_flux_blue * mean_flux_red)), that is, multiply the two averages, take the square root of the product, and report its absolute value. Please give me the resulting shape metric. 10.9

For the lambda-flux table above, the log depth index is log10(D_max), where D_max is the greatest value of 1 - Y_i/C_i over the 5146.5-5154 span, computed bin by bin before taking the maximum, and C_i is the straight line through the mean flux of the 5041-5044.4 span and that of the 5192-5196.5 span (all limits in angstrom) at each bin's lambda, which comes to -0.70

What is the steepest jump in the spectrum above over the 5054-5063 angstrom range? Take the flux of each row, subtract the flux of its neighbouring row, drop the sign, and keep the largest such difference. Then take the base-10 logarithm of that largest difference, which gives 0.5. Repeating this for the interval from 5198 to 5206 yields 0.4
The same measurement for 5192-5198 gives 0.1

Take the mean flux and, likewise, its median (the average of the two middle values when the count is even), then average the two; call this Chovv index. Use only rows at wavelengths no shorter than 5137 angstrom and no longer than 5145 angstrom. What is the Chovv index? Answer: 11.2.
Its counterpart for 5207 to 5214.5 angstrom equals 11.0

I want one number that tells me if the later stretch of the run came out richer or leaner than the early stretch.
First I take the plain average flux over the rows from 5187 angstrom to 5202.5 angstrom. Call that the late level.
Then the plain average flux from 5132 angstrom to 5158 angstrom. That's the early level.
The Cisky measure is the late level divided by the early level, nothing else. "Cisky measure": 1.03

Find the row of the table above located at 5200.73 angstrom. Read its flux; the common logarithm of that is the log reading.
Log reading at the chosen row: 1.03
